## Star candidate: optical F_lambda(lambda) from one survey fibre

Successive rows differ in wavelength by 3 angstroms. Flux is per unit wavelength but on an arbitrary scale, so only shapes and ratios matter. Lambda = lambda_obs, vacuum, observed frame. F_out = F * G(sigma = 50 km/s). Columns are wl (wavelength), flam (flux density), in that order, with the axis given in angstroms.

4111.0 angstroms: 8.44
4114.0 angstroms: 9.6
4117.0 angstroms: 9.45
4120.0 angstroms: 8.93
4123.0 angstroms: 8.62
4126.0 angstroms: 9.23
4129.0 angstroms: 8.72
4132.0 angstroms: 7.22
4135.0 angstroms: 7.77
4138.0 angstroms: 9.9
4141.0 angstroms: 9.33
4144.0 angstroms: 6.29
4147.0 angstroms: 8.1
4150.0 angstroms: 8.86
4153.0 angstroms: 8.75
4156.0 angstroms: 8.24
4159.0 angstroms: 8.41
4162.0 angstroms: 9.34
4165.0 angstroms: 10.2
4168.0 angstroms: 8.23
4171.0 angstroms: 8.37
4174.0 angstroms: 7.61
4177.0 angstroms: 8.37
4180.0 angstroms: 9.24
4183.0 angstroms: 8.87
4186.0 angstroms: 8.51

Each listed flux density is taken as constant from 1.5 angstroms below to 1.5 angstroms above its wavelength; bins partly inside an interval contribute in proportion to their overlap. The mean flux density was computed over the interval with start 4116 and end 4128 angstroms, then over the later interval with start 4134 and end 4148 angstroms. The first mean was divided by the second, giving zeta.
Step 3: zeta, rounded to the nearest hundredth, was 1.09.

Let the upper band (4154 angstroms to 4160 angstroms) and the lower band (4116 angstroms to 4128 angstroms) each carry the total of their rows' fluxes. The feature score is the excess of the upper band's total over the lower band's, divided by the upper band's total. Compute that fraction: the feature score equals -1.2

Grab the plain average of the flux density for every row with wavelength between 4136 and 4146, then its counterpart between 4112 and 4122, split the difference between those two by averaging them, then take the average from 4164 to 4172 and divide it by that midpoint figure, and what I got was 1.00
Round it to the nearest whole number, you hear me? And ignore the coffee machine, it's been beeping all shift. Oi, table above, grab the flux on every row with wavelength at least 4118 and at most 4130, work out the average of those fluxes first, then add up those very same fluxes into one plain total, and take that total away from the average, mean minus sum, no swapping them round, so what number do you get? -27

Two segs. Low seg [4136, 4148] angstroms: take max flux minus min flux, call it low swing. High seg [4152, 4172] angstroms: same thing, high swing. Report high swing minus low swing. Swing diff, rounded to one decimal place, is -1.6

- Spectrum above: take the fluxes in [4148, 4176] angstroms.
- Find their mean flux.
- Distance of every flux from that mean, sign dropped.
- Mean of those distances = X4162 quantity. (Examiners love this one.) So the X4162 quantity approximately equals 0.6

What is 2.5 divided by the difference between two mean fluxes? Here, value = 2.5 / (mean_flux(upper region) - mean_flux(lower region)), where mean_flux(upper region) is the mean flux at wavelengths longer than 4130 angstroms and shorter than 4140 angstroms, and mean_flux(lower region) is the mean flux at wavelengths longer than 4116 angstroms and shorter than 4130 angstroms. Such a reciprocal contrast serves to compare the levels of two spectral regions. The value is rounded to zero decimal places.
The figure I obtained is -4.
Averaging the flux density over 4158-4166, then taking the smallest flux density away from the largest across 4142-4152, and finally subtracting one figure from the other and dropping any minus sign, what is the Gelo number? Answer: 6.75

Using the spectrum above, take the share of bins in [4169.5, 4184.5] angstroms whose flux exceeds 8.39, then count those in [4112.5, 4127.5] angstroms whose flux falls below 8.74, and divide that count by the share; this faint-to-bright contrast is 2.5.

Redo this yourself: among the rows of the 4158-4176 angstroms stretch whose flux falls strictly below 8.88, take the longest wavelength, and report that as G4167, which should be 4174.0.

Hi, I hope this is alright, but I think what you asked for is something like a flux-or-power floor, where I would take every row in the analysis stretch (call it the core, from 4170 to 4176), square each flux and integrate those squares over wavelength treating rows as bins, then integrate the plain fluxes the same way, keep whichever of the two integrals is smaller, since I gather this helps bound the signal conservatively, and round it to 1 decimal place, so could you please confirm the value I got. 47.9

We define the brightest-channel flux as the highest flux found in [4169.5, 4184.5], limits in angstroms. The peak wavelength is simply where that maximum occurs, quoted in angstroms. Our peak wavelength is 4180.0 angstroms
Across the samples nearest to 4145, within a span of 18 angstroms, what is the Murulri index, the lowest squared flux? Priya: 40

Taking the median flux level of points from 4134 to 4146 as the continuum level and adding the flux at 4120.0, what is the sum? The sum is 17.5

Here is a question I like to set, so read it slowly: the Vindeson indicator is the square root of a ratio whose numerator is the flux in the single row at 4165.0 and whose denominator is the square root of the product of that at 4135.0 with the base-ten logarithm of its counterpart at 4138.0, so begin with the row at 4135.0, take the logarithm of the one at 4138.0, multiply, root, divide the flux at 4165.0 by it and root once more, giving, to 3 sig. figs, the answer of 1.92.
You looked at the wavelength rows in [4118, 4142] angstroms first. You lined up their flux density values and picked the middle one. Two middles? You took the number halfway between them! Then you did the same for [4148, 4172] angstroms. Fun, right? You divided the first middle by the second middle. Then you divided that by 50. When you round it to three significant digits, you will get 0.0206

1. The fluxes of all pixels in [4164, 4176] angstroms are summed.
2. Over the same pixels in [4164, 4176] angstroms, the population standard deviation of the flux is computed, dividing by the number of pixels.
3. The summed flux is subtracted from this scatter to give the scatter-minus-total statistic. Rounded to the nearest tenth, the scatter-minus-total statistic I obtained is -33.4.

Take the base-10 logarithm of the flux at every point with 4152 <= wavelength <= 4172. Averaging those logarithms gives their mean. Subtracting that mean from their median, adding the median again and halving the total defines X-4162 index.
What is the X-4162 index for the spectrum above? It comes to 0.453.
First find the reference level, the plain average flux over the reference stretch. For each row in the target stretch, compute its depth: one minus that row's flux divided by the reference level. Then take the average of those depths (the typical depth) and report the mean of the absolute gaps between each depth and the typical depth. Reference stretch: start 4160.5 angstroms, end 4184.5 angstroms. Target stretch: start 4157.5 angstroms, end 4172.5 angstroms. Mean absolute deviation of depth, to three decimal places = 0.078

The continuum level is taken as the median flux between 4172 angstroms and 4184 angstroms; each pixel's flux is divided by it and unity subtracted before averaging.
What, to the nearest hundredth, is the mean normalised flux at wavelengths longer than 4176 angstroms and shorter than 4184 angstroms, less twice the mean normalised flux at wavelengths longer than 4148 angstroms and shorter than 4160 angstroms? 0.04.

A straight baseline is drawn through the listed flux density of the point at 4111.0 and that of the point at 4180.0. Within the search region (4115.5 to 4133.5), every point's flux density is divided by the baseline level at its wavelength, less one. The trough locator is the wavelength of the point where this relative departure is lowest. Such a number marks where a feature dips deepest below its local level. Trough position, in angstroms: 4132.0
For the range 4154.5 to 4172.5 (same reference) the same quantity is 4168.0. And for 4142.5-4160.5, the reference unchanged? 4144.0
